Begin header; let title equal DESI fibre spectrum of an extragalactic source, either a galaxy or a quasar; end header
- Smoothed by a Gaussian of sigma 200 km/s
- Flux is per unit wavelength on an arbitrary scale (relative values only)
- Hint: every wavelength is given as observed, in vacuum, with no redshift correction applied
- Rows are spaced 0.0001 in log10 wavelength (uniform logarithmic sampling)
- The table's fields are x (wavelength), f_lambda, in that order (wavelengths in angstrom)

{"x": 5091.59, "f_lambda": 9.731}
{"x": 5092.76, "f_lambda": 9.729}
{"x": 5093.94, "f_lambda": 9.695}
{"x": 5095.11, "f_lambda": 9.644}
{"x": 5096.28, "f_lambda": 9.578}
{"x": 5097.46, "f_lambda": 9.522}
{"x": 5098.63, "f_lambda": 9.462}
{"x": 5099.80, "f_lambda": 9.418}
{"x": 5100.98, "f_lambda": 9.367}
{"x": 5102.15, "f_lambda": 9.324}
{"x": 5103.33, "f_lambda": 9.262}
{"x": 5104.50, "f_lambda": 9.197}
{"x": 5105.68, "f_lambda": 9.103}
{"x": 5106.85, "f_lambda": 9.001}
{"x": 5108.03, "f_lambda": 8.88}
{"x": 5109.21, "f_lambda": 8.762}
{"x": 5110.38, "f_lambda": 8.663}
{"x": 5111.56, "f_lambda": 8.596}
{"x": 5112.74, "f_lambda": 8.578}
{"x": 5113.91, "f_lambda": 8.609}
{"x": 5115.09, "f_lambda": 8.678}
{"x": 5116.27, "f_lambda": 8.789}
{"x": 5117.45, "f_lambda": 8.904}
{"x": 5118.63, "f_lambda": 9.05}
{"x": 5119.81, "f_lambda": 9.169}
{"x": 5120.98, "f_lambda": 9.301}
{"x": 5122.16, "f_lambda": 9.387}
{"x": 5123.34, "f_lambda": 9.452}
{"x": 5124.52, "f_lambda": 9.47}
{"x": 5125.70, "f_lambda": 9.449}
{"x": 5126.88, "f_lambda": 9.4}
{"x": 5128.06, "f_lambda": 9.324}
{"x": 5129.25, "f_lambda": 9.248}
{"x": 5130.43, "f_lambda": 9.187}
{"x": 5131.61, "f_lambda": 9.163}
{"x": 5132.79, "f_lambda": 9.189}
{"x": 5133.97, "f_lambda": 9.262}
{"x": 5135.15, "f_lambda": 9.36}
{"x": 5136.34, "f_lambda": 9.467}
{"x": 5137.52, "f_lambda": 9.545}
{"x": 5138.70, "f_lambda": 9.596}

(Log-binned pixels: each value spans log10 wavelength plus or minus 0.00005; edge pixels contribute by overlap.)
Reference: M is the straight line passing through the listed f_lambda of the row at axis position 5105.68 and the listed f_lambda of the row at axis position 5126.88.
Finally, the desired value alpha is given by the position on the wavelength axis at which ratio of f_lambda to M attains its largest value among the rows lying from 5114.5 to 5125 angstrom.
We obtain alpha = 5124.52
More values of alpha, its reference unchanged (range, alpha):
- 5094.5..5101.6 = 5095.11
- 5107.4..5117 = 5108.03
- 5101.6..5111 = 5102.15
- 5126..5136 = 5126.88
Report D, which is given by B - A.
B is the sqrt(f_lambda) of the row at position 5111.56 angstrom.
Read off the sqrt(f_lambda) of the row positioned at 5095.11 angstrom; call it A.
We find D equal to -0.2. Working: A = 3.11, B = 2.93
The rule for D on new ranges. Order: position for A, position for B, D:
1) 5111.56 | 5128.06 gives 0.1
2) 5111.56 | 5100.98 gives 0.1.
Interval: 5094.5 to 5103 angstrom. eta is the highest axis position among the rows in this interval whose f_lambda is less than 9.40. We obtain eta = 5102.15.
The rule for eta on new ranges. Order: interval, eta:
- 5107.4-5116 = 5115.09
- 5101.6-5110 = 5109.21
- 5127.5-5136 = 5135.15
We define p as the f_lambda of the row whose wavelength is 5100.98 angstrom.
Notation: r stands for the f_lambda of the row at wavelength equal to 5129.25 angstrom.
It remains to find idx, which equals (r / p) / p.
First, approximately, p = 9.367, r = 9.248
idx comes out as 0.105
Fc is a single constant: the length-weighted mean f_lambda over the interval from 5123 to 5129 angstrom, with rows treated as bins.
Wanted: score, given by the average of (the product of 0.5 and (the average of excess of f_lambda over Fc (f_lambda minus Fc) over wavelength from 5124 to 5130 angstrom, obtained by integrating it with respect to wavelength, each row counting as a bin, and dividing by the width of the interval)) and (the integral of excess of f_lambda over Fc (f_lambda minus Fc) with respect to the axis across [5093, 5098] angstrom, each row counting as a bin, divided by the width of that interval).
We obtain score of 0.11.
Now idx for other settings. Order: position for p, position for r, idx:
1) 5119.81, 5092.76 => 0.116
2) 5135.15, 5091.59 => 0.111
